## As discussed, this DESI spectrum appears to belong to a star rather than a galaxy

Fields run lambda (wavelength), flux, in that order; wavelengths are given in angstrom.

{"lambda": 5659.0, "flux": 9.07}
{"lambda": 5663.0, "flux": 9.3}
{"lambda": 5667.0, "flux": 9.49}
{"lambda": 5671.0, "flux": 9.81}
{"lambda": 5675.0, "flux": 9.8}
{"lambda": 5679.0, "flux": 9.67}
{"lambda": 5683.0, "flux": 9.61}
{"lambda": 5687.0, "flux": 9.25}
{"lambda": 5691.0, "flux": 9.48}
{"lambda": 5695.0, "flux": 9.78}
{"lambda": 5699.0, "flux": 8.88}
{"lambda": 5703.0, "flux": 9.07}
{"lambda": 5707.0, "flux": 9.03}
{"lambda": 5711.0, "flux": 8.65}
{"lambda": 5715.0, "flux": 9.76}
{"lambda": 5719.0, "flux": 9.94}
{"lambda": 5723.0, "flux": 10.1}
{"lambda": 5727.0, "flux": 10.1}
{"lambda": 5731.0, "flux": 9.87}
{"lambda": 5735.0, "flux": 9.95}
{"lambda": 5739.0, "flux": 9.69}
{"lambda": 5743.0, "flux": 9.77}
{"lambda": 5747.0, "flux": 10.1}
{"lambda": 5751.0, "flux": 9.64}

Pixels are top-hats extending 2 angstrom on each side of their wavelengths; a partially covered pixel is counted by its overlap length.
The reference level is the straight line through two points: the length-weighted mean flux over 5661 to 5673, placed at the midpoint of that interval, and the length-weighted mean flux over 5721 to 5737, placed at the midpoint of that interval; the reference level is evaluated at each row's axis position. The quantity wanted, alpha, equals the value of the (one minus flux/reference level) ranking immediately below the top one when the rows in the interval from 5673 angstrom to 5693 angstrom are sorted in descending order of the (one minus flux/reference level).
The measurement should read 0.02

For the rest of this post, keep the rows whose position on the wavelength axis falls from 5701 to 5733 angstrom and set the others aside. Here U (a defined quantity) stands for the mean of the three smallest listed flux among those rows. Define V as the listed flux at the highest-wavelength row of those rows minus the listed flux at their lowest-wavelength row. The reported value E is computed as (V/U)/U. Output 0.0101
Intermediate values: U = 8.92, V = 0.80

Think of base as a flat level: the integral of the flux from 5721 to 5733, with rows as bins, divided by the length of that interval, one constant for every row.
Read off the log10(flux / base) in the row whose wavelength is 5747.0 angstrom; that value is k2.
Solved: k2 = 0.00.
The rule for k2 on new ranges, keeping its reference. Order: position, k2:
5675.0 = -0.01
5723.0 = 0.00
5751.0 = -0.02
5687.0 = -0.03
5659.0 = -0.04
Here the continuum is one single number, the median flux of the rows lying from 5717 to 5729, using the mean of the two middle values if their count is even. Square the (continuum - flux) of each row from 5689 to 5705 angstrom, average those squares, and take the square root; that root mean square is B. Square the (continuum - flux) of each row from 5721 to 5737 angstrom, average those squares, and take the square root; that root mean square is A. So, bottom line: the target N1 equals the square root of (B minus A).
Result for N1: 0.9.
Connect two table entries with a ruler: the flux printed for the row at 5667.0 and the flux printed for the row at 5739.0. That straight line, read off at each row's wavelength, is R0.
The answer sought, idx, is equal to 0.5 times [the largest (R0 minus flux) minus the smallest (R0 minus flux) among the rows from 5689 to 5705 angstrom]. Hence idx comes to 0.5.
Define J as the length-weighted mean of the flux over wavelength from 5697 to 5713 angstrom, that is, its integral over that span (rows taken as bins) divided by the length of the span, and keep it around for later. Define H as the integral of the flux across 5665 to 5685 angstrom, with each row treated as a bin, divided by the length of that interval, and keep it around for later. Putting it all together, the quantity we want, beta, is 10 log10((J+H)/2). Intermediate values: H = 9.68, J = 8.9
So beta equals 9.68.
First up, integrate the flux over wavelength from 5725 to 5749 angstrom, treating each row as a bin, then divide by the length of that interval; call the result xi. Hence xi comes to 9.9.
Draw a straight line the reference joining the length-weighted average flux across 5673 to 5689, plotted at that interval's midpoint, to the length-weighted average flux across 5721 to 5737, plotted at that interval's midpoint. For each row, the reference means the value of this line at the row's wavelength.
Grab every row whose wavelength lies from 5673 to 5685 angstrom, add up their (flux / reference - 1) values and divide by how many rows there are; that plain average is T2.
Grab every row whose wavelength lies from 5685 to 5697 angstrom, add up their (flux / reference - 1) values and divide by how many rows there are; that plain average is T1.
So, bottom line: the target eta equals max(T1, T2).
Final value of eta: 0.013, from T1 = -0.017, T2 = 0.01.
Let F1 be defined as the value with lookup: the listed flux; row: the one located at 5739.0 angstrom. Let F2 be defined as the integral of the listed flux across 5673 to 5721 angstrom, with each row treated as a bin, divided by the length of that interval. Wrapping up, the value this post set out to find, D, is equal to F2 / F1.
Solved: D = 0.971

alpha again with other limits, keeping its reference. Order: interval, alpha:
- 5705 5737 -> 0.08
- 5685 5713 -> 0.09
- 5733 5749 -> 0.03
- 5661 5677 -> 0.00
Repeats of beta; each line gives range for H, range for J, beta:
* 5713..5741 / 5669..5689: 9.90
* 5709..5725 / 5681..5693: 9.79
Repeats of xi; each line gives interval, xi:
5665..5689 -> 9.6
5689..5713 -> 9.1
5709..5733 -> 9.7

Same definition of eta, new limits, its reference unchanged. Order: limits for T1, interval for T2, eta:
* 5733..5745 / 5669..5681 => 0.024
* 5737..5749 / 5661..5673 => 0.008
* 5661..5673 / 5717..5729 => 0.009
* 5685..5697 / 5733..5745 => -0.017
